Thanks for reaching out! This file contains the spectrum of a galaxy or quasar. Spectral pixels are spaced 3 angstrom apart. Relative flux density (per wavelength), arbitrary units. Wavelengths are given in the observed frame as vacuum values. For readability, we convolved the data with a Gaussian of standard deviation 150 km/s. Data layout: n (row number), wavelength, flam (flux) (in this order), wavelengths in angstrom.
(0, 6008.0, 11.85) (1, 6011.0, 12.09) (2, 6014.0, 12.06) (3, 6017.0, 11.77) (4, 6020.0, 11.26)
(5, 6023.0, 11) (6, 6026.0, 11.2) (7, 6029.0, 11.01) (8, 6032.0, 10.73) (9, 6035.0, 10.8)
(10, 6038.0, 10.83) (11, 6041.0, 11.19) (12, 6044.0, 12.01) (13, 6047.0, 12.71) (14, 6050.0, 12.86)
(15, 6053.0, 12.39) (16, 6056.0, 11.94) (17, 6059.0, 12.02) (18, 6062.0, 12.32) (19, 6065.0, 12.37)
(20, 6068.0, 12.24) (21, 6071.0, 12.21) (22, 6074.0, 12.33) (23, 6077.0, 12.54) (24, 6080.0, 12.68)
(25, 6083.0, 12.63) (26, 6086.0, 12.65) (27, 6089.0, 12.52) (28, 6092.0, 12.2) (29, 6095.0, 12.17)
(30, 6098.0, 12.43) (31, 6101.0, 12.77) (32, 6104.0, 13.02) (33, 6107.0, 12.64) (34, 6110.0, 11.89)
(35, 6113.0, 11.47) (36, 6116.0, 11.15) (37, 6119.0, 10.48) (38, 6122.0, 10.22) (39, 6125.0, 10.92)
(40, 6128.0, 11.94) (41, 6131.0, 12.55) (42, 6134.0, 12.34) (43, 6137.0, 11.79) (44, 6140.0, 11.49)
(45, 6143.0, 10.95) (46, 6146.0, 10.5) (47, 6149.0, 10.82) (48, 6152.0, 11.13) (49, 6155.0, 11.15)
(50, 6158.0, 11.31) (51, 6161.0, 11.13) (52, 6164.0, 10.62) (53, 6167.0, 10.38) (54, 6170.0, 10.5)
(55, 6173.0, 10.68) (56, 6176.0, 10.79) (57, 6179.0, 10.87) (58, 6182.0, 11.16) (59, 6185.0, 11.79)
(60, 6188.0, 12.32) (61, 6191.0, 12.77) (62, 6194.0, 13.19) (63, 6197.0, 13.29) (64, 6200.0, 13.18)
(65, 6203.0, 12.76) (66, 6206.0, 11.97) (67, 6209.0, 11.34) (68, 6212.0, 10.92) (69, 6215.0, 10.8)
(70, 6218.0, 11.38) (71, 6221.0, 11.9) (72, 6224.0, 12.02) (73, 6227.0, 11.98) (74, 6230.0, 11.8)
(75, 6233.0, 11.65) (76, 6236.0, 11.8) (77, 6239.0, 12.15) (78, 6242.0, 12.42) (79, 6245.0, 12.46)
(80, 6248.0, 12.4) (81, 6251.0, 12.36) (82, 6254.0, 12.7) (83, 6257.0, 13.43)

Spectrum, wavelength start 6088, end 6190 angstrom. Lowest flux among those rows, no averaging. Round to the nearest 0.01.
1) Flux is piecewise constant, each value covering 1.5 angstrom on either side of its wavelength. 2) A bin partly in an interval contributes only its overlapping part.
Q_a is 10.22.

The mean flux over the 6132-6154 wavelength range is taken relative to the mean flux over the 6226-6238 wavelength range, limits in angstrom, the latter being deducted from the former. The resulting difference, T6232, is -0.5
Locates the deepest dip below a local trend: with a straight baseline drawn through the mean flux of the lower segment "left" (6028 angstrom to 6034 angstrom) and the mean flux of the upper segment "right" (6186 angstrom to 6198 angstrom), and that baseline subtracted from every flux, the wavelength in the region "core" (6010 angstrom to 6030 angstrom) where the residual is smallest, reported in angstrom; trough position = 6029.0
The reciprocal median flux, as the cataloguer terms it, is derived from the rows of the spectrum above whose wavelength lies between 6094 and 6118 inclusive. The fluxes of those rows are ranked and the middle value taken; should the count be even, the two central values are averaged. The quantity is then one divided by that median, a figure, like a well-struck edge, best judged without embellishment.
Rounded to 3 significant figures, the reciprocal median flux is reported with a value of 0.0813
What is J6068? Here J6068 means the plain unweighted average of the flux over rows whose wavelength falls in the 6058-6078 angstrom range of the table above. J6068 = 12.3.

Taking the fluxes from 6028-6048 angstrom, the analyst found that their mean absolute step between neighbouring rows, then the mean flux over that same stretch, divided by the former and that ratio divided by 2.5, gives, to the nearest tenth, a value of 12.0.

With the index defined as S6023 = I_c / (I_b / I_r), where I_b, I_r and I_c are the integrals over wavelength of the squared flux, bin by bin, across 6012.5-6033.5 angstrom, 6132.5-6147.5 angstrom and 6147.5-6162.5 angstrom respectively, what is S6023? 1354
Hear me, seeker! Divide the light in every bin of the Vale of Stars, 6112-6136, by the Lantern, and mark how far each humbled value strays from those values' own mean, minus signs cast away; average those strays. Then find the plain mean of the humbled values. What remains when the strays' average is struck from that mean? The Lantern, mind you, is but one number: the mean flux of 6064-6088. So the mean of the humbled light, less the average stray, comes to 0.86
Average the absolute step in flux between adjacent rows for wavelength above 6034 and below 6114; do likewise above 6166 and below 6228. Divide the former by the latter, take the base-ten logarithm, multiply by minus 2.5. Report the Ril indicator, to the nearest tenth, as 0.2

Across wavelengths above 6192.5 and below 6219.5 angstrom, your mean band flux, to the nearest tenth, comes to 12.1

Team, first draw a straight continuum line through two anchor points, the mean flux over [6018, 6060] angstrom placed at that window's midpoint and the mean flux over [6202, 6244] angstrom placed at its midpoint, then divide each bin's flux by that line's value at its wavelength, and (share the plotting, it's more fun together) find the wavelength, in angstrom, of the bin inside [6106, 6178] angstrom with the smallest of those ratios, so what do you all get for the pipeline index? 6122.0 angstrom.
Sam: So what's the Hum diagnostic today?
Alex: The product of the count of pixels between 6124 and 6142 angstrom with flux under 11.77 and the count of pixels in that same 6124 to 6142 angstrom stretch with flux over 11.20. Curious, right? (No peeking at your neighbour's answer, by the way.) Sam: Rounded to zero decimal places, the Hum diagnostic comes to 10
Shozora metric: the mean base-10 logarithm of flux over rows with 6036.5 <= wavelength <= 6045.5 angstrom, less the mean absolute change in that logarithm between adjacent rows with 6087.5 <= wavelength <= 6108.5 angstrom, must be 1.05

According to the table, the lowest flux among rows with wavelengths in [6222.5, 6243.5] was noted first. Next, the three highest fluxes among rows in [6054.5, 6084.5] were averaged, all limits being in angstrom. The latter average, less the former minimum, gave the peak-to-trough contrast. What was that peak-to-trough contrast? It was 1.0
